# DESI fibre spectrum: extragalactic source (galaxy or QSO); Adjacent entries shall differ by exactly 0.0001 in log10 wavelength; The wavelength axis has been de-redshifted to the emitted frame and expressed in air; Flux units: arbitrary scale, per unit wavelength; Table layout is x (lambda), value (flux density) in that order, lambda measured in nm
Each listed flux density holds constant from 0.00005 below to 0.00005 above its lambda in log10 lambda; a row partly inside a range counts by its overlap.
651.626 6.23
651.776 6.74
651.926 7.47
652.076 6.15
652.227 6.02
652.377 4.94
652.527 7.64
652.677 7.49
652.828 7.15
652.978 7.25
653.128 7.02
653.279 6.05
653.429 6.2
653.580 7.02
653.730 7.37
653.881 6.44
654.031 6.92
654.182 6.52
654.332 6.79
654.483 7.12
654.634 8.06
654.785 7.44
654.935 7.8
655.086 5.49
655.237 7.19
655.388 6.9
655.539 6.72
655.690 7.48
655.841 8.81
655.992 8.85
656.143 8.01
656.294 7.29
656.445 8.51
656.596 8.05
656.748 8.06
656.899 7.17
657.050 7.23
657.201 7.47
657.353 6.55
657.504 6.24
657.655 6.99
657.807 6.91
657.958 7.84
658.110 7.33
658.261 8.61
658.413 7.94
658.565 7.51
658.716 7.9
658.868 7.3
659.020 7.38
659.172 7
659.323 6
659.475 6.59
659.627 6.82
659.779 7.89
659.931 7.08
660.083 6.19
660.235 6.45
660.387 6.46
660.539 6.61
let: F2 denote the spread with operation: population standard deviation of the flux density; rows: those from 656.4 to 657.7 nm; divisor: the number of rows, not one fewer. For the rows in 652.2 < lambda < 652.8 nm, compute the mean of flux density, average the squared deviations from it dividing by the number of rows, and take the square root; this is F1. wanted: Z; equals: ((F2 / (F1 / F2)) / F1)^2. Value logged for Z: 0.2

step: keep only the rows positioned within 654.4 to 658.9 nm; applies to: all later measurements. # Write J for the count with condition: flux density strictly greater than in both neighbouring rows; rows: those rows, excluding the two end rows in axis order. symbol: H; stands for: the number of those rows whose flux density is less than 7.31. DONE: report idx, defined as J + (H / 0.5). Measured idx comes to 37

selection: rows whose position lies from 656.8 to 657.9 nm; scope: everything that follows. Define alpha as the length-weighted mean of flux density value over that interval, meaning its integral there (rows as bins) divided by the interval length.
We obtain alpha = 7.0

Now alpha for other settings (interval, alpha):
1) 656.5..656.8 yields 8.1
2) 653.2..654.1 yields 6.7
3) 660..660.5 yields 6.4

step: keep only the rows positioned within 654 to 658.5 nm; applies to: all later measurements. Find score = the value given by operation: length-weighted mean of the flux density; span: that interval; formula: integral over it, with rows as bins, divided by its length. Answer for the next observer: 7.4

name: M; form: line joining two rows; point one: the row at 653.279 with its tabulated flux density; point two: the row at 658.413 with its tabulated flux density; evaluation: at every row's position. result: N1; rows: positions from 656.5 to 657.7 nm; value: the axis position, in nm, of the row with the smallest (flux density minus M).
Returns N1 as 657.504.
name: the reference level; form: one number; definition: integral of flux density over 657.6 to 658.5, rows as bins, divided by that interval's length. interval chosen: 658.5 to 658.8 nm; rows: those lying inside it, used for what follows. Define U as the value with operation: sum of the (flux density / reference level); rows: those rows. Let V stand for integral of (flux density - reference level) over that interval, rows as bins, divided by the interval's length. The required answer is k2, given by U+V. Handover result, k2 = 2.1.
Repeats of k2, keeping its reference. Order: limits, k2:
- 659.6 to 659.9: 1.7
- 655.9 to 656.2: 3.1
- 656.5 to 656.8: 2.6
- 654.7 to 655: 2.0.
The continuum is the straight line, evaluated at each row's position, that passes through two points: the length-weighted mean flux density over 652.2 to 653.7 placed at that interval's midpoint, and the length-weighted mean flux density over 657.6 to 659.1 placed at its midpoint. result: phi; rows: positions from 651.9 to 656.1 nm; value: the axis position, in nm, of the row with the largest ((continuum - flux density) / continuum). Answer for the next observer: 652.377 nm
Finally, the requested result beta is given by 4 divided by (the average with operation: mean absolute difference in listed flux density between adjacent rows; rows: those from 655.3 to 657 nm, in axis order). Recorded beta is 6.2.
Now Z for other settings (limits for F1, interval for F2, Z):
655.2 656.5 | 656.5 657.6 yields 0.5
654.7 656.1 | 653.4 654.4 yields 0.0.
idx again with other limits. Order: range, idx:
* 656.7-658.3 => 15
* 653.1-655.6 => 31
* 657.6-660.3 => 25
